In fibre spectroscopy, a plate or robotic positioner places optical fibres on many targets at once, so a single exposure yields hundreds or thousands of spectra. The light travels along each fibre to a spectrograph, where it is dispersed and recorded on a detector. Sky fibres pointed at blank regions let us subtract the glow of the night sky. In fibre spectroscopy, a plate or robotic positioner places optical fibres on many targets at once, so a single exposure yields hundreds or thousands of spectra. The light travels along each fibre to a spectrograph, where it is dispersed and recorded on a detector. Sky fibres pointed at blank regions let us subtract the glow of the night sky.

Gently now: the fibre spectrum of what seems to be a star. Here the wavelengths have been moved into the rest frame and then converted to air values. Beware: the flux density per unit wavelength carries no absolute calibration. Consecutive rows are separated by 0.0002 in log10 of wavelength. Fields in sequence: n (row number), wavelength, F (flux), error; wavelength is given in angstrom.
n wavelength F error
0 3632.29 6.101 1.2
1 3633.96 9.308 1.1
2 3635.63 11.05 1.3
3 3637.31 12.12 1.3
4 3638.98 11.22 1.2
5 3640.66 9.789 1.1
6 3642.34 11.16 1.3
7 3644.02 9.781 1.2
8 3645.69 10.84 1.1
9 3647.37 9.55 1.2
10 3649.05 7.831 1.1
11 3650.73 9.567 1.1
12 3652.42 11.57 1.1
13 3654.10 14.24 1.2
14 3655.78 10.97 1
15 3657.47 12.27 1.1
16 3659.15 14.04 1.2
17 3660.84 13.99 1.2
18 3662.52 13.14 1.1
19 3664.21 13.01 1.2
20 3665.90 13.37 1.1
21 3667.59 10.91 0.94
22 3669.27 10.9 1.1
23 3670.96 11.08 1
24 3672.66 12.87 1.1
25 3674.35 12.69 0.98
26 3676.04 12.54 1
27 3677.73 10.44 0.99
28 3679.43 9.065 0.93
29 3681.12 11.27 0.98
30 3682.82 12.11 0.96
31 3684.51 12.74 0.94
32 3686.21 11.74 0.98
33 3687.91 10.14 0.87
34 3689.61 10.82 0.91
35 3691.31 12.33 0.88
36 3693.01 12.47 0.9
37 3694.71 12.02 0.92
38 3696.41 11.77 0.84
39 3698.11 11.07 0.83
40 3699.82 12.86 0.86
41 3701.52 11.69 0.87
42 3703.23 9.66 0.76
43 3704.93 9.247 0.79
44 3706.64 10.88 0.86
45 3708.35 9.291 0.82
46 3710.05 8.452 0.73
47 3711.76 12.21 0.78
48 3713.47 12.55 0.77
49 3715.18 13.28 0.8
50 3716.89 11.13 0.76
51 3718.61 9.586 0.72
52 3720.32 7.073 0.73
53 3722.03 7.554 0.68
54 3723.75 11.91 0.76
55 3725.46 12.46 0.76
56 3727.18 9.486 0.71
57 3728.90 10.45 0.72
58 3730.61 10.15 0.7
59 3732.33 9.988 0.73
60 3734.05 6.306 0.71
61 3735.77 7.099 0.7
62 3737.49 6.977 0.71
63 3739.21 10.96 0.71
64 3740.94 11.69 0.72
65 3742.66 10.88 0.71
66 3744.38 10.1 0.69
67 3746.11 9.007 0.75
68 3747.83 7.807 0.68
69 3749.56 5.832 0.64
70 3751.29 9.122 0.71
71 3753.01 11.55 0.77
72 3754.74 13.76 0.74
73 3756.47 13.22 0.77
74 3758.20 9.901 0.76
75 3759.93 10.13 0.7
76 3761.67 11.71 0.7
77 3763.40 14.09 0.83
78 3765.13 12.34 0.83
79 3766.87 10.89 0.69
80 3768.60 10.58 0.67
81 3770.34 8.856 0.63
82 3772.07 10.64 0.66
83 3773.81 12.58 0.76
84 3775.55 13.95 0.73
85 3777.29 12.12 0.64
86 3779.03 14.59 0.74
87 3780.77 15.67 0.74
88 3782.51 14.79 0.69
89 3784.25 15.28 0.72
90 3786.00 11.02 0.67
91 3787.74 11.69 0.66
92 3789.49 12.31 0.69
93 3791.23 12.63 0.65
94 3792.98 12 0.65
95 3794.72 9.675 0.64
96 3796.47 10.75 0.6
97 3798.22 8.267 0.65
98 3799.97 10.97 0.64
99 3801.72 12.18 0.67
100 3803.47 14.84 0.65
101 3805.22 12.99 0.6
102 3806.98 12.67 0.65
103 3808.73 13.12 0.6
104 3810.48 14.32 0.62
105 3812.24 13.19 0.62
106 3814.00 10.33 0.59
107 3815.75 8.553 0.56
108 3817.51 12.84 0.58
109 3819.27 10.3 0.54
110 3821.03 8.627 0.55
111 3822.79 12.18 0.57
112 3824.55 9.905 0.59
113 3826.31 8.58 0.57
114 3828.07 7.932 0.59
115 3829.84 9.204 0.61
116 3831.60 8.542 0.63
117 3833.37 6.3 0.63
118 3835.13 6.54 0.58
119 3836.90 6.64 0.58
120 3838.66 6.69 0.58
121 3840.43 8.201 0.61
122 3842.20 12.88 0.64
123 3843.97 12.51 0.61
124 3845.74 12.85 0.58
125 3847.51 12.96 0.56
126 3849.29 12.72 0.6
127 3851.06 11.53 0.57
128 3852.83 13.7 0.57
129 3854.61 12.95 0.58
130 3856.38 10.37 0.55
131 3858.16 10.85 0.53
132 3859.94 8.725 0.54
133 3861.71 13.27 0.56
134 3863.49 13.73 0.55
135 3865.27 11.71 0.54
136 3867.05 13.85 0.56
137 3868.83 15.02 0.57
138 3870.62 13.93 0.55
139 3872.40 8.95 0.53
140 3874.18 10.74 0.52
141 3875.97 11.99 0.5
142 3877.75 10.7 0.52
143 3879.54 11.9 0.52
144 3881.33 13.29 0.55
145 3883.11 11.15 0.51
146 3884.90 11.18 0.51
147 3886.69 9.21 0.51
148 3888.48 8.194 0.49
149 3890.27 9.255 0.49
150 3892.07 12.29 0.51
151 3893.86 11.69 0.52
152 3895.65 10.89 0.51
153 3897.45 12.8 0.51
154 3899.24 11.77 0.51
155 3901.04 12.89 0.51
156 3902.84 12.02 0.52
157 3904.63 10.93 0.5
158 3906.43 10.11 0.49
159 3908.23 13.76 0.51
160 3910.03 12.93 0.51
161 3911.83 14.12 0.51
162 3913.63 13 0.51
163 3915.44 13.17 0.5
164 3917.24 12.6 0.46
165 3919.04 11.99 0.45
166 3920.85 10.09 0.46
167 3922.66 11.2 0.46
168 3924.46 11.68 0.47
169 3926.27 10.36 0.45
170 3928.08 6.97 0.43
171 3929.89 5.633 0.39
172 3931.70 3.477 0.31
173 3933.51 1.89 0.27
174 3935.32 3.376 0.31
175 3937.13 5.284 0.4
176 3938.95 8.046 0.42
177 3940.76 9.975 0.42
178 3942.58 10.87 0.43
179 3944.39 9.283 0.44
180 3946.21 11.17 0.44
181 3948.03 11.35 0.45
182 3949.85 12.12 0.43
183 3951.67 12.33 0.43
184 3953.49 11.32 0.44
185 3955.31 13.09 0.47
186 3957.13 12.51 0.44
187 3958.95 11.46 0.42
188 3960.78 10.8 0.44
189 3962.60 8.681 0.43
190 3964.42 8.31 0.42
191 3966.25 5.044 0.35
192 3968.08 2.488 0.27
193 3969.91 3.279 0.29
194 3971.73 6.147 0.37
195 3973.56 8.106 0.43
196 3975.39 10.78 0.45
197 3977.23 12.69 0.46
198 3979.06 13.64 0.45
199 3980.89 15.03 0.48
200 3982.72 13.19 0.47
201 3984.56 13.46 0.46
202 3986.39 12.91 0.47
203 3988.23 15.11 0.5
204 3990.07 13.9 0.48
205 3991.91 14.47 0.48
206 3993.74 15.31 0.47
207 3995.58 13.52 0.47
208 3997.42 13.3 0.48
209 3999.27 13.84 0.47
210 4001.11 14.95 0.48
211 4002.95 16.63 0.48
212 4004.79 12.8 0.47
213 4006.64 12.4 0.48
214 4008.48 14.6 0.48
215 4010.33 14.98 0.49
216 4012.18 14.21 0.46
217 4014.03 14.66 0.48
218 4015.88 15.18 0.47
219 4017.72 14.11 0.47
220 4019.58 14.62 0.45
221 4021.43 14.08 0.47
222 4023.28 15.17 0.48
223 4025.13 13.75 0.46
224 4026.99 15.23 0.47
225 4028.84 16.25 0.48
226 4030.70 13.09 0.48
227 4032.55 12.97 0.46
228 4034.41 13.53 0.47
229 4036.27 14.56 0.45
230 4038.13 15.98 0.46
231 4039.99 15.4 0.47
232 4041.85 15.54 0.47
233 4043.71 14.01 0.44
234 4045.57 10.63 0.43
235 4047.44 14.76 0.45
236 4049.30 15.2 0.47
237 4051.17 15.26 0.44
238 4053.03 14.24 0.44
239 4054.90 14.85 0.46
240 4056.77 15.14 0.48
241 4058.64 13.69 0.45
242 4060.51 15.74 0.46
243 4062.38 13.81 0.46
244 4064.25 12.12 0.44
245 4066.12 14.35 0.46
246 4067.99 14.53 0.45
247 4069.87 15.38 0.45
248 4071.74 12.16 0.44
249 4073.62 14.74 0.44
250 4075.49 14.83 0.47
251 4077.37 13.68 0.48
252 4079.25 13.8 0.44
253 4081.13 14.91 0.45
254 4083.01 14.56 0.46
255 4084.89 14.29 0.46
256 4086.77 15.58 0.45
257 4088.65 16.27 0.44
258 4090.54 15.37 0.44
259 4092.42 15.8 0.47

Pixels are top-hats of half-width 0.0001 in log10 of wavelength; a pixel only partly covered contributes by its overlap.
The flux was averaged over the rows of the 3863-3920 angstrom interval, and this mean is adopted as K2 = 11.9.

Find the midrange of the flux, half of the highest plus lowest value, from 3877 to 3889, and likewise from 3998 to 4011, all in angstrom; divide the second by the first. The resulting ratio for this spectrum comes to 1.4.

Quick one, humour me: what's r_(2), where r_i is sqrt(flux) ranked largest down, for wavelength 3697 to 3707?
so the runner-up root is 3.4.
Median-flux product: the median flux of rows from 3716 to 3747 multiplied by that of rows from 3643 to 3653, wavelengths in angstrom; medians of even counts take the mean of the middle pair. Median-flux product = 97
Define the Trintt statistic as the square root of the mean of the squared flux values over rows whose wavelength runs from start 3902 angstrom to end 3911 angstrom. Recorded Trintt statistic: 12.0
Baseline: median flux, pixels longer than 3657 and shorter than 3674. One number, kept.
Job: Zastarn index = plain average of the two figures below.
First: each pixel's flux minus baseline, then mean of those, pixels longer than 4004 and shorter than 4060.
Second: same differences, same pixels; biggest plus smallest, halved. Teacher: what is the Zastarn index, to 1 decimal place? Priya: 1.0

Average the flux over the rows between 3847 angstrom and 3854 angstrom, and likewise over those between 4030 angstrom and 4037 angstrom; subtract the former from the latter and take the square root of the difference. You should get 0.9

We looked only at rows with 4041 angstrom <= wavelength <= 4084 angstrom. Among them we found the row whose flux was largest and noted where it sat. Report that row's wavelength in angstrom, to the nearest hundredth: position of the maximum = 4060.51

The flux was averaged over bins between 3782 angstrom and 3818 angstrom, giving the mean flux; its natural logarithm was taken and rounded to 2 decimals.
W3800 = 2.49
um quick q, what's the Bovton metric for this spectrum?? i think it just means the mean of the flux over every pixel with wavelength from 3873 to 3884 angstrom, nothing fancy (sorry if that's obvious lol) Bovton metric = 11.6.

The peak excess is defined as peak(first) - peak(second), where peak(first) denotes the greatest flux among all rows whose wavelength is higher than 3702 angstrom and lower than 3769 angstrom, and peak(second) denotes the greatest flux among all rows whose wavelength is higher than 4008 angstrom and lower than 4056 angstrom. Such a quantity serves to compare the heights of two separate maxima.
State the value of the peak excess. -2.2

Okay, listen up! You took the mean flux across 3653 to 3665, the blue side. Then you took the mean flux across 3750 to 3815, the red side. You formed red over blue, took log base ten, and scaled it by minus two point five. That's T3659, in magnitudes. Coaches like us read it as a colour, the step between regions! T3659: 0.08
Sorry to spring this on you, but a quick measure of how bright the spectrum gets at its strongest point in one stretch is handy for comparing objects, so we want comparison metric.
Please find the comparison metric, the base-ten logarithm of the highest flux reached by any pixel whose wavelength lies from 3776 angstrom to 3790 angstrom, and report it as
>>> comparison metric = 1.20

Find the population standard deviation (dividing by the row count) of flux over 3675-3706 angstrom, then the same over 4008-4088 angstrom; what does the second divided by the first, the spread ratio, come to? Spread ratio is 0.92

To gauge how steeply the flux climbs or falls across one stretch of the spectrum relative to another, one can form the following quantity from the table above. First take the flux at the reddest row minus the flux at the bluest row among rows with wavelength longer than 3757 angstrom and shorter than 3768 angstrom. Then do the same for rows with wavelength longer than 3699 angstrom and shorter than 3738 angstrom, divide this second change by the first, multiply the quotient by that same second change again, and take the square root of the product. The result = 5.9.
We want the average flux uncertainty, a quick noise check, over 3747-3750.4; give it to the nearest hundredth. 0.66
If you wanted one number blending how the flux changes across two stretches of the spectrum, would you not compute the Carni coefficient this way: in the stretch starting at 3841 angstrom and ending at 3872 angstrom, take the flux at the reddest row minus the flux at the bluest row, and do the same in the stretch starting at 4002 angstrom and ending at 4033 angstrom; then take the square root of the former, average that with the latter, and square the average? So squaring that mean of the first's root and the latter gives 1.7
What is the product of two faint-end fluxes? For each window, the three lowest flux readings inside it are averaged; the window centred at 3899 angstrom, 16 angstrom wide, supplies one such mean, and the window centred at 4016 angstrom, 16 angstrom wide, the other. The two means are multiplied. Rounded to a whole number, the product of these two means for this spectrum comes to 150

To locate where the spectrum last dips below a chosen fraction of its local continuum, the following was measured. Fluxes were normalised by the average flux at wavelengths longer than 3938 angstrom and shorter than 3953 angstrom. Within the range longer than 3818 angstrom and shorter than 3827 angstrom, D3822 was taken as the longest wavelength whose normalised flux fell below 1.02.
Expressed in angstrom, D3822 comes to 3826.31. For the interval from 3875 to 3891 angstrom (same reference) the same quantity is 3890.27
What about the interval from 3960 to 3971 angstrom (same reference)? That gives 3969.91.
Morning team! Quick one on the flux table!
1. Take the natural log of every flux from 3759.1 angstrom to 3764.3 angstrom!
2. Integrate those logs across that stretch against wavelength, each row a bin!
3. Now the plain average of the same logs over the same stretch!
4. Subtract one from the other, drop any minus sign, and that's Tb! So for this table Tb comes 10.4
